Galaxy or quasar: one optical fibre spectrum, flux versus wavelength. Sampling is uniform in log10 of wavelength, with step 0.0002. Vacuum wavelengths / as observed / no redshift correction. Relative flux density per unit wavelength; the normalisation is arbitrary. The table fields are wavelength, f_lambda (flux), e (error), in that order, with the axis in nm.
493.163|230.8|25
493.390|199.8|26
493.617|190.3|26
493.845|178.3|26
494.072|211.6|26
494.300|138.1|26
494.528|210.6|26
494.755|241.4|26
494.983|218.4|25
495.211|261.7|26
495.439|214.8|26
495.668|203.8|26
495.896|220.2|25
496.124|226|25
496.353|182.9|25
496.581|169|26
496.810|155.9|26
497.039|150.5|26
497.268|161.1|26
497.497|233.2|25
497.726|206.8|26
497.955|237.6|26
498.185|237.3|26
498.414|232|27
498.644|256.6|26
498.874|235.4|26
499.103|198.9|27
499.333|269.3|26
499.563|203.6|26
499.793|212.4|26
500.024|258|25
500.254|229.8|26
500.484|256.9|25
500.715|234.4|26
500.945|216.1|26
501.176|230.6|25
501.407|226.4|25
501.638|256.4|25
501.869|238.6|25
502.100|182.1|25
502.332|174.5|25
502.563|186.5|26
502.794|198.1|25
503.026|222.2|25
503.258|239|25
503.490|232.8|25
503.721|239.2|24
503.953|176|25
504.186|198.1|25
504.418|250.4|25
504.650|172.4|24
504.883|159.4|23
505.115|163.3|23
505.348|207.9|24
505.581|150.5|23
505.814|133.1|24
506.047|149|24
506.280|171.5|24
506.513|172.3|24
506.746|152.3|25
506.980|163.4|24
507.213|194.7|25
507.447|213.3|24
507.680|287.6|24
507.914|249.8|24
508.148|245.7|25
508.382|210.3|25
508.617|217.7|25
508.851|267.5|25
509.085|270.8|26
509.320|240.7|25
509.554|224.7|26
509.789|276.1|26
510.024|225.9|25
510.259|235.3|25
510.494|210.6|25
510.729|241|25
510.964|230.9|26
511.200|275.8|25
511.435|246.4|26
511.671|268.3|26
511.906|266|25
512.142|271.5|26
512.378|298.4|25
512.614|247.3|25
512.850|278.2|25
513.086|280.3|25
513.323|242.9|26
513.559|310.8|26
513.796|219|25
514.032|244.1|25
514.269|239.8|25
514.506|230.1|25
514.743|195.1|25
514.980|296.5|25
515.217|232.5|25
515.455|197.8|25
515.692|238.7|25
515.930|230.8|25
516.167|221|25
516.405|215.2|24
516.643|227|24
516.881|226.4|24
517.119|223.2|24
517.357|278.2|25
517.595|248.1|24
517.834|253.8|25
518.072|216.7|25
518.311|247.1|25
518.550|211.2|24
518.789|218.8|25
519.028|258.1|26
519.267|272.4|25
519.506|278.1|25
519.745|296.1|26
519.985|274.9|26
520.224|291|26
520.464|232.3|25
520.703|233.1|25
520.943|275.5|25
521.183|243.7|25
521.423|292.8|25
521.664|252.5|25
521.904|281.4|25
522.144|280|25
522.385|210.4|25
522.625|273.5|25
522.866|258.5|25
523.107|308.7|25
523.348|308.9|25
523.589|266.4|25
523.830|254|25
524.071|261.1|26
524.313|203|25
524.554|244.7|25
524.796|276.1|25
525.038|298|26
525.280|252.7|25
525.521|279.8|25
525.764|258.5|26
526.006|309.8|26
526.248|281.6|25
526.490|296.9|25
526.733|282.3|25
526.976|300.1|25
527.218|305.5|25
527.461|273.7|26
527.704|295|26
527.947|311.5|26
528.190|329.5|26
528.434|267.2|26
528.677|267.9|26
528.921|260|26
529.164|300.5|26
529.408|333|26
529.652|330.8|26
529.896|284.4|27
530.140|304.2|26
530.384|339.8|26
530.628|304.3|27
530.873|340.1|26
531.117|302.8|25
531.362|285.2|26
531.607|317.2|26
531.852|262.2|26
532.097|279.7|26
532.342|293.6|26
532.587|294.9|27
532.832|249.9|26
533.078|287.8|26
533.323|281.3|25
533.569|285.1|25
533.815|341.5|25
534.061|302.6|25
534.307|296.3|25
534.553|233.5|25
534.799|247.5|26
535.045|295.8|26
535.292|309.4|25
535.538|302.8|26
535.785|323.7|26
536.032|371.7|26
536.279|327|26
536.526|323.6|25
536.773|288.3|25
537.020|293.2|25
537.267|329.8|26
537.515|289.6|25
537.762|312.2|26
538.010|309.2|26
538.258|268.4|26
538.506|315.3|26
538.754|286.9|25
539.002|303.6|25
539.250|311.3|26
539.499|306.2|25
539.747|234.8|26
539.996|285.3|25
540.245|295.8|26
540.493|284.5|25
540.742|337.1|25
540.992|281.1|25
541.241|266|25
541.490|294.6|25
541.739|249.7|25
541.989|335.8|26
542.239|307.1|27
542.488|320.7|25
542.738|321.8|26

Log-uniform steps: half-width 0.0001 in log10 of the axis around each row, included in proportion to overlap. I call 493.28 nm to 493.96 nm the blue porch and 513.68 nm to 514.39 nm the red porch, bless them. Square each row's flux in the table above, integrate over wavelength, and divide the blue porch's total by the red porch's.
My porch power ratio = 0.63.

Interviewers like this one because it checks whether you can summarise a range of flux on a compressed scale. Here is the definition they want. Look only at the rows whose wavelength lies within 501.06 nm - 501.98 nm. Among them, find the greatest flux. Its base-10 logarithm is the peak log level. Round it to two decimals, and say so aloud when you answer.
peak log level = 2.41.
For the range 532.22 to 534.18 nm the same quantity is 2.53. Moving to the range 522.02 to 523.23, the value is 2.49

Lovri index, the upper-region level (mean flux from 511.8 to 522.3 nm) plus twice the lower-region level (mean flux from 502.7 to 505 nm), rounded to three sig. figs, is 669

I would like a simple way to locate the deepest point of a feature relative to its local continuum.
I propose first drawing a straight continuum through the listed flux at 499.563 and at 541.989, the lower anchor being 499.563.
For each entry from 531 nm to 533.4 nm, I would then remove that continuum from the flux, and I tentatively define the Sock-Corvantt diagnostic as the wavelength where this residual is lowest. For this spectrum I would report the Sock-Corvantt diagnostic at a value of 532.832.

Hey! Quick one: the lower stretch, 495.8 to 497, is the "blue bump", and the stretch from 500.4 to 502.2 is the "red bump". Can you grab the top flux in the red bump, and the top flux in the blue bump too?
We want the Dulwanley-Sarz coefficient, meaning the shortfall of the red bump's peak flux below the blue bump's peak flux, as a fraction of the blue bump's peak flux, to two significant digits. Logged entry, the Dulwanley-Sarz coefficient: -0.14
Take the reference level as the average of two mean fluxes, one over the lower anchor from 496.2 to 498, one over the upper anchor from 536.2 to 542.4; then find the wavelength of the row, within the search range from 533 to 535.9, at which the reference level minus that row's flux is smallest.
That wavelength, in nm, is 533.815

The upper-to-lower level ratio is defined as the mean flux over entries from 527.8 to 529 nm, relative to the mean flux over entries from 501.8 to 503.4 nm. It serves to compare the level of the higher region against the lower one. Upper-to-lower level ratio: 1.40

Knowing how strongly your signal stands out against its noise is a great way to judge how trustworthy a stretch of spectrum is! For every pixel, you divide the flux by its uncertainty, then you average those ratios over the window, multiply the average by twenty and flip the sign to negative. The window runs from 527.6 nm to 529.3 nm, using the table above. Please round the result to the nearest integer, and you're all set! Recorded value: -223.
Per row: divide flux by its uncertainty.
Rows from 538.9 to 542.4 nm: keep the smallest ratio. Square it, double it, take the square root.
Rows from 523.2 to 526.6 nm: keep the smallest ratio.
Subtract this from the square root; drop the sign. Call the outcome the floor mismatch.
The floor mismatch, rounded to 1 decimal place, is 4.7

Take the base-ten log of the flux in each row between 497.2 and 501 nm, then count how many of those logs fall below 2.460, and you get 17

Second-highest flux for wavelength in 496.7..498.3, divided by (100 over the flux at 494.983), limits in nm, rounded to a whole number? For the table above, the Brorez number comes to 518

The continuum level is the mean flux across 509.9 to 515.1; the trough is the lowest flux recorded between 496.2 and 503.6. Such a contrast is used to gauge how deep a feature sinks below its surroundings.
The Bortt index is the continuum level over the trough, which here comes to 1.68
